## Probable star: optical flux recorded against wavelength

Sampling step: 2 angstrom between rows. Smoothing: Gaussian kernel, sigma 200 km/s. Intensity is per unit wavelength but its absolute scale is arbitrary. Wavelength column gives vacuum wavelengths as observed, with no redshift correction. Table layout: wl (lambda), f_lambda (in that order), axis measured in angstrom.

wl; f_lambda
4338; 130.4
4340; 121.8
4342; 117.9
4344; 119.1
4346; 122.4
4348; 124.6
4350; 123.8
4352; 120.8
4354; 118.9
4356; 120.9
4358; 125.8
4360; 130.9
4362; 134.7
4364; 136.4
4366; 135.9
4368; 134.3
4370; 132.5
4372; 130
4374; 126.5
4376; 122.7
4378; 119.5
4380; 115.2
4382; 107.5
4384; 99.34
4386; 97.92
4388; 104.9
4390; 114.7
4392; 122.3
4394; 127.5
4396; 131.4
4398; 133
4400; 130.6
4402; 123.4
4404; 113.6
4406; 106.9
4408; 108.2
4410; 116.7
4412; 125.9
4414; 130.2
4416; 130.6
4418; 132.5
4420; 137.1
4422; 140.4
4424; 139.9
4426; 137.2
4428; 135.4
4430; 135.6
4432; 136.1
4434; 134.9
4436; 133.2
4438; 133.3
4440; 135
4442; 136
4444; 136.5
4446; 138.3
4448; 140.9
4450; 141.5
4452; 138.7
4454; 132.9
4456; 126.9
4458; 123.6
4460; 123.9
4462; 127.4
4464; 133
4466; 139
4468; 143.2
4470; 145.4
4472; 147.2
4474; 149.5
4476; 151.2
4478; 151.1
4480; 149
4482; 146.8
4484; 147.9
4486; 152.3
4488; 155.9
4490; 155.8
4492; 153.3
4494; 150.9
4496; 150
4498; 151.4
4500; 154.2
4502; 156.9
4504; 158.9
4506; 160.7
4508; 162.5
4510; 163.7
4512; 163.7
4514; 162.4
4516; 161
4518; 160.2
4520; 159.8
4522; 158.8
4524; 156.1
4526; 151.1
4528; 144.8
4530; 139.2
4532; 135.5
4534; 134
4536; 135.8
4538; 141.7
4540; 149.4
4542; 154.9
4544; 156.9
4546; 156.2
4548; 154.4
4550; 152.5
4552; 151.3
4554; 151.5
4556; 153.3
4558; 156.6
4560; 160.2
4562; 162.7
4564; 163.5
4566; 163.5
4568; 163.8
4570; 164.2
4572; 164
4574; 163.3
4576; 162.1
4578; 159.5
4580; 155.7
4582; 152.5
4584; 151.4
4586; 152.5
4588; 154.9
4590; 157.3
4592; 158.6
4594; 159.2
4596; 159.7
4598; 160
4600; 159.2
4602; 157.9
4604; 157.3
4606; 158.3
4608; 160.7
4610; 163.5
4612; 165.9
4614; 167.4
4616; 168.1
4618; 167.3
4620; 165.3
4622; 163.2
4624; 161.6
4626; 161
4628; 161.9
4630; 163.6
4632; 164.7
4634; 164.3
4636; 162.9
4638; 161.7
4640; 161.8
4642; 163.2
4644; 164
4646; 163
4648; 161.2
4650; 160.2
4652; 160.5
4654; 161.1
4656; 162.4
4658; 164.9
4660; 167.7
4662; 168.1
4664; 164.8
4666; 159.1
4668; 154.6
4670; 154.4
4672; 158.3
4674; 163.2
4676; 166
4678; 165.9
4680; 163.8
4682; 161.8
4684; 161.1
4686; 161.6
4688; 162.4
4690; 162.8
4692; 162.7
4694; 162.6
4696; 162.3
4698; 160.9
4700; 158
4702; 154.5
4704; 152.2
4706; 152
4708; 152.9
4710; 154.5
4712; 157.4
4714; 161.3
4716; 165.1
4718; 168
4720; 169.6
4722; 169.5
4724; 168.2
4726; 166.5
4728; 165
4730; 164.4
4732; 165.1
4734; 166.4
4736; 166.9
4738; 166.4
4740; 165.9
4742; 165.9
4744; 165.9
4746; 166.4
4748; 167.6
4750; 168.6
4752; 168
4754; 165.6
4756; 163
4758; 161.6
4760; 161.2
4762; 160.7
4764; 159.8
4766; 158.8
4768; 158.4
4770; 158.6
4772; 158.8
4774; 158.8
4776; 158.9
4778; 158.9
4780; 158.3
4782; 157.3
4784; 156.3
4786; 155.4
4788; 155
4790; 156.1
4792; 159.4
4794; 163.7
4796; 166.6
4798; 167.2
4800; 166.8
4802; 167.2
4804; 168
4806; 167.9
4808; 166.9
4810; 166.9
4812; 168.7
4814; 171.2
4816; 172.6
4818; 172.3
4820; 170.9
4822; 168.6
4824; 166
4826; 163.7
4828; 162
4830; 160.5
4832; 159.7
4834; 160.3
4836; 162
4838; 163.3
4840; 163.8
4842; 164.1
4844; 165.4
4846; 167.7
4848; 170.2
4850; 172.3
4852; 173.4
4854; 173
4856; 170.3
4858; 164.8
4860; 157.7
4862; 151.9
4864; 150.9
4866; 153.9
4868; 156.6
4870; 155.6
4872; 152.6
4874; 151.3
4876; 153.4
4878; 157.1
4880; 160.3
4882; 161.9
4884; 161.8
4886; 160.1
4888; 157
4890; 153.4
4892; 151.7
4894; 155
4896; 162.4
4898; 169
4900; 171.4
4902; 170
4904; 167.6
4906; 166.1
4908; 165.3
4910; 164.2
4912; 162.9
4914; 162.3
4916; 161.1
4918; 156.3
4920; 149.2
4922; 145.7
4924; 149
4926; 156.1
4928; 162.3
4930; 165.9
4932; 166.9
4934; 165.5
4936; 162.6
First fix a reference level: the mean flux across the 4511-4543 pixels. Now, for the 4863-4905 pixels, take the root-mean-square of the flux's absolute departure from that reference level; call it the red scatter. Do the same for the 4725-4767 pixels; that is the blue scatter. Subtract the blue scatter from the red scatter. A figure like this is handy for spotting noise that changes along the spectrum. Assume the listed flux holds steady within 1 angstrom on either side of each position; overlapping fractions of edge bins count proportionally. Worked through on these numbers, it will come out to -4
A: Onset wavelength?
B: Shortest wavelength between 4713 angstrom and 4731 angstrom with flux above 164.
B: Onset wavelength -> 4716 angstrom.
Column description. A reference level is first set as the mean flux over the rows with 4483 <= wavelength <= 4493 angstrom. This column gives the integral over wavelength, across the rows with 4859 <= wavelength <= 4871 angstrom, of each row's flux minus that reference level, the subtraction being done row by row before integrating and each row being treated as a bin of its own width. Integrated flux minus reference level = 17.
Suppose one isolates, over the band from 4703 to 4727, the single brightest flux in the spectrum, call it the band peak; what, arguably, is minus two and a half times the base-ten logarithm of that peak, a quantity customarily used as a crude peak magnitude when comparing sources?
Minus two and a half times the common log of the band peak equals -5.57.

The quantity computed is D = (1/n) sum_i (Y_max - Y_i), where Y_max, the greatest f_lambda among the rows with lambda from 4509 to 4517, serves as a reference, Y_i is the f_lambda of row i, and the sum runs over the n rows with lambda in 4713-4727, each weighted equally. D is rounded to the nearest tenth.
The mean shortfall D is -3.2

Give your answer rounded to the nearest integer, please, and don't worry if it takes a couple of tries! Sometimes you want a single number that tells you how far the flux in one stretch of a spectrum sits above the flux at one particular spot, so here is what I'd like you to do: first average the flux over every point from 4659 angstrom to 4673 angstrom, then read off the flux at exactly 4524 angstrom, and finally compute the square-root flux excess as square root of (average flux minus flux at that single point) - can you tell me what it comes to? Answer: 2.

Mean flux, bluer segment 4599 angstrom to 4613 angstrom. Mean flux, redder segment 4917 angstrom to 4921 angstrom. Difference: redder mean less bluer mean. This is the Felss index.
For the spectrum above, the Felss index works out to -8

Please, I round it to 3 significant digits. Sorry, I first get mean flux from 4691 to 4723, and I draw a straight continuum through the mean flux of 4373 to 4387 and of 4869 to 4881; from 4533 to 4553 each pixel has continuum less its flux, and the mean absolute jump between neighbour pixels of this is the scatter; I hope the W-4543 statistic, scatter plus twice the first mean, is 324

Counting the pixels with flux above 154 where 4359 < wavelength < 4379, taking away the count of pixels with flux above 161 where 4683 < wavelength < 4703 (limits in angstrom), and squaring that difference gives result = 49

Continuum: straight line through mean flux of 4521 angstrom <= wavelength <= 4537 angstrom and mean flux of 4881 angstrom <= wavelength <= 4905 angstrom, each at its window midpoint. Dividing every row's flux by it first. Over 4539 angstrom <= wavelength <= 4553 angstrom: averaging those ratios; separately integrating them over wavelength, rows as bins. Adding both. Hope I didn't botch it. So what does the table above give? 15.9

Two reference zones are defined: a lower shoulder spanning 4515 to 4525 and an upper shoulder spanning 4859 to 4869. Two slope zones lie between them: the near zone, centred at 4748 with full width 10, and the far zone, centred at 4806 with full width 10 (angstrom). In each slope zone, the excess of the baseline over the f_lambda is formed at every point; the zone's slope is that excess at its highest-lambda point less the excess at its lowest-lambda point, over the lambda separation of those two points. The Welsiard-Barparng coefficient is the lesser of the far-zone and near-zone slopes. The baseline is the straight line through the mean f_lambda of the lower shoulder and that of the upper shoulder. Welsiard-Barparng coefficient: -0.3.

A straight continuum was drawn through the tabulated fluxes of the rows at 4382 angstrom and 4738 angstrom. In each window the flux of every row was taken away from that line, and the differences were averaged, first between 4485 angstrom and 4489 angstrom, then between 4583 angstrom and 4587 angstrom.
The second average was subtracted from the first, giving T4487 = -18.4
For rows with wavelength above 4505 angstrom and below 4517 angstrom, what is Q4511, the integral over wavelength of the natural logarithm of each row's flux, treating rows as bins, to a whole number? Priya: 61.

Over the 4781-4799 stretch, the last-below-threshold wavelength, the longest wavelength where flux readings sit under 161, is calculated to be 4792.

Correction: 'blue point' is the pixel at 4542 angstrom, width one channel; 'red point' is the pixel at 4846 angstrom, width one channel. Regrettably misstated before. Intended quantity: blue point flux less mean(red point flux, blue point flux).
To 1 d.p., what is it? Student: -6.4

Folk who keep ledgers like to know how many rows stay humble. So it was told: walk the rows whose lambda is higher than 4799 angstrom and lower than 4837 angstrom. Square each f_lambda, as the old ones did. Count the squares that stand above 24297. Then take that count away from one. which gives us -18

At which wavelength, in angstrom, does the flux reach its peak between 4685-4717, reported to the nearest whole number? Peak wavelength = 4716 angstrom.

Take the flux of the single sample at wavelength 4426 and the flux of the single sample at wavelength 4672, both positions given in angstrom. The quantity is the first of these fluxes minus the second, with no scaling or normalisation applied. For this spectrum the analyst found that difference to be -21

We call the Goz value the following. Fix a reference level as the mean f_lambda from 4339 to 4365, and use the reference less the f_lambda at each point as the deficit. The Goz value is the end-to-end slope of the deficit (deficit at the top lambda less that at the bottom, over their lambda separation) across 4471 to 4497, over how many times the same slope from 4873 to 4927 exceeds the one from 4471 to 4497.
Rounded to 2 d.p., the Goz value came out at -0.15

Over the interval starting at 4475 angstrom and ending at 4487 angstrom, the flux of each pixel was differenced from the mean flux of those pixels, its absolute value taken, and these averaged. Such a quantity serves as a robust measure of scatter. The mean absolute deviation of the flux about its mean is 1.8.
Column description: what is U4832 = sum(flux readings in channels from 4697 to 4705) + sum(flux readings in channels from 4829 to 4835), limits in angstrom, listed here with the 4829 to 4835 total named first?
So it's 1106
